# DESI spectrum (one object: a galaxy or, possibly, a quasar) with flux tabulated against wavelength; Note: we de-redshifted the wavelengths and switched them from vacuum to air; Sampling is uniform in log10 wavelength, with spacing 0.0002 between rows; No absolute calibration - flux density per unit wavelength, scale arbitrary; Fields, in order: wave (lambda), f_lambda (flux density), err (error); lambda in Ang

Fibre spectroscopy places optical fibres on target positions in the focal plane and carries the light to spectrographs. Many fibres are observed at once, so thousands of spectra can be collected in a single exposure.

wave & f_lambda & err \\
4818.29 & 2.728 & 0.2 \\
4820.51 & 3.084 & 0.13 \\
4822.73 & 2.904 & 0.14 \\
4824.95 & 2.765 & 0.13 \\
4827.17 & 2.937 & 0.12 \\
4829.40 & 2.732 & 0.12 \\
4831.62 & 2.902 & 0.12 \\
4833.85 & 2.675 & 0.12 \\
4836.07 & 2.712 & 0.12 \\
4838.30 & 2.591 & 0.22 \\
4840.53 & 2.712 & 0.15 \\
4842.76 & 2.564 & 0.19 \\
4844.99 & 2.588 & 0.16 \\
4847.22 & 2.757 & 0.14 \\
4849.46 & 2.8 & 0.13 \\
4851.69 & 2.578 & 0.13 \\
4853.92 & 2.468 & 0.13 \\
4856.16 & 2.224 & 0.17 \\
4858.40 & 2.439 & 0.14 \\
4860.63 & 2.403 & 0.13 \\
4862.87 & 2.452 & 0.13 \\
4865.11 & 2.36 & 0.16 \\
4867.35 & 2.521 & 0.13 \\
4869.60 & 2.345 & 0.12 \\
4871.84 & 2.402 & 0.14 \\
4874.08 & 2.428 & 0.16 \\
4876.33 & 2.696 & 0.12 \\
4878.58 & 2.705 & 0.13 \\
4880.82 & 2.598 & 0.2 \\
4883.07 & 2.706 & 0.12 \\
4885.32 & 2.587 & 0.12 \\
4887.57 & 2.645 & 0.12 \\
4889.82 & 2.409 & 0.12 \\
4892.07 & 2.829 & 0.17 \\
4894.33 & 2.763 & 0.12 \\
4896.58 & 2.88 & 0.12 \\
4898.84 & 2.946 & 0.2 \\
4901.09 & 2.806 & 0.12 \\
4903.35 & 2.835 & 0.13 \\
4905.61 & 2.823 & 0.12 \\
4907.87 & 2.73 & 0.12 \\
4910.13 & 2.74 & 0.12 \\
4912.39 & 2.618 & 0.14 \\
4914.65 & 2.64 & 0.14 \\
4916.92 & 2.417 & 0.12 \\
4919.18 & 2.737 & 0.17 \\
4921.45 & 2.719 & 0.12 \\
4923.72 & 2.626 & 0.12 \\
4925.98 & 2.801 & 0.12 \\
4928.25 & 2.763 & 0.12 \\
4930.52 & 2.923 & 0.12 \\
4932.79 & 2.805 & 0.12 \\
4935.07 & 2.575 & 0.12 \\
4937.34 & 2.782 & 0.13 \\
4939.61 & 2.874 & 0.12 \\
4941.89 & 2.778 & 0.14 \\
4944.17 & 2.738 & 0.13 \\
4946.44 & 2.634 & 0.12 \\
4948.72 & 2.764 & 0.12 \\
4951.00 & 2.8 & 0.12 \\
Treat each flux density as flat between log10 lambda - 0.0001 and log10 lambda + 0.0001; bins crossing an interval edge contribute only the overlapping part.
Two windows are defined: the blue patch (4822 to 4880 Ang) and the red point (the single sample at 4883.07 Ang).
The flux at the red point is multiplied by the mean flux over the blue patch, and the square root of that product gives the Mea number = 2.65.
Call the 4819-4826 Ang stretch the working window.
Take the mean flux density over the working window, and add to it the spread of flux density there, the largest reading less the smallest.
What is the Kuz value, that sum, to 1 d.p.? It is 3.2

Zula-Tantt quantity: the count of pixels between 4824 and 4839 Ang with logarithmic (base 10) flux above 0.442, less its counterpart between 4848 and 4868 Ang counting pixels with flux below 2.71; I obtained -6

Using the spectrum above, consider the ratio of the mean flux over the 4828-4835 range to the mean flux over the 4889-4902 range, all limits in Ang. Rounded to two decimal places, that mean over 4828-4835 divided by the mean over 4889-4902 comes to 1.00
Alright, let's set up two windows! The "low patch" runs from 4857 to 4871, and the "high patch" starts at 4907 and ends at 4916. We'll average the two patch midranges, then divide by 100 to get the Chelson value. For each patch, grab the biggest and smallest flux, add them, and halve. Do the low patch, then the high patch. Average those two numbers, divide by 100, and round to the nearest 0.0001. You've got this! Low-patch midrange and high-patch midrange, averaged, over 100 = 0.0256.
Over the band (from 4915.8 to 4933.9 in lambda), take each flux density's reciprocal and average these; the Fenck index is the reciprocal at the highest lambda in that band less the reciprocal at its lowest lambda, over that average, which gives -0.16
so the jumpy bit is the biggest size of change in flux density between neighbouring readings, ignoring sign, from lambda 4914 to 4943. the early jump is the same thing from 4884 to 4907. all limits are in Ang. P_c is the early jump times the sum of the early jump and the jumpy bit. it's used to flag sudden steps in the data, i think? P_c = 0.311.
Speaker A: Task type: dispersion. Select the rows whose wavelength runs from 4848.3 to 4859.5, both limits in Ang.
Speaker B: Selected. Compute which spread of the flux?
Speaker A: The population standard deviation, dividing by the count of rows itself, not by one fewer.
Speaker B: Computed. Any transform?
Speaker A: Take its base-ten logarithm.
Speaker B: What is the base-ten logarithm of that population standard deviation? -0.73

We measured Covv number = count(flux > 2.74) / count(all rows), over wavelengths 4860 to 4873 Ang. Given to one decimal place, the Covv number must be 0.0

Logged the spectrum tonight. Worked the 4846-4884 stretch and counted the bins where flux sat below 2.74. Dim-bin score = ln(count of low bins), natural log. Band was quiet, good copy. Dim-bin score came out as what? 2.7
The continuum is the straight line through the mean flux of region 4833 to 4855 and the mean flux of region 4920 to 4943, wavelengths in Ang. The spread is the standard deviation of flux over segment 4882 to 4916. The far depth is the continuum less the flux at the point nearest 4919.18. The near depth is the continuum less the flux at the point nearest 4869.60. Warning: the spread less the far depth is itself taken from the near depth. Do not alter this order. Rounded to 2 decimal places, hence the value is 0.21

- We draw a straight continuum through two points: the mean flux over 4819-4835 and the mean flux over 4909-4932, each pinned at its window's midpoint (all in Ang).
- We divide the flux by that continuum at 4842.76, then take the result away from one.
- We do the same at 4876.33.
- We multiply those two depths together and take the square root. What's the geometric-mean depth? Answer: 0.051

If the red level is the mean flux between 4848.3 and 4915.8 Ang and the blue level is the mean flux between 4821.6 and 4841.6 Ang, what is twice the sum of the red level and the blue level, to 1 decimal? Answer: 10.8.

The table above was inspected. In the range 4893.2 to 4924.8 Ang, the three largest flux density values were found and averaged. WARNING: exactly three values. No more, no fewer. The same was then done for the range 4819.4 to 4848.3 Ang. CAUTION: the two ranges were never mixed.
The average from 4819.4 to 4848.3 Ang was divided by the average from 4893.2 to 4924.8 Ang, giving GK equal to 1.03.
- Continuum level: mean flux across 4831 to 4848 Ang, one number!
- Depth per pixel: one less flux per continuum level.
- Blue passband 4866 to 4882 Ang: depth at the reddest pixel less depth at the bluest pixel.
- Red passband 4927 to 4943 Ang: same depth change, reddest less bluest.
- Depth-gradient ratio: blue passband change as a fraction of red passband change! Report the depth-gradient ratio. 5.1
